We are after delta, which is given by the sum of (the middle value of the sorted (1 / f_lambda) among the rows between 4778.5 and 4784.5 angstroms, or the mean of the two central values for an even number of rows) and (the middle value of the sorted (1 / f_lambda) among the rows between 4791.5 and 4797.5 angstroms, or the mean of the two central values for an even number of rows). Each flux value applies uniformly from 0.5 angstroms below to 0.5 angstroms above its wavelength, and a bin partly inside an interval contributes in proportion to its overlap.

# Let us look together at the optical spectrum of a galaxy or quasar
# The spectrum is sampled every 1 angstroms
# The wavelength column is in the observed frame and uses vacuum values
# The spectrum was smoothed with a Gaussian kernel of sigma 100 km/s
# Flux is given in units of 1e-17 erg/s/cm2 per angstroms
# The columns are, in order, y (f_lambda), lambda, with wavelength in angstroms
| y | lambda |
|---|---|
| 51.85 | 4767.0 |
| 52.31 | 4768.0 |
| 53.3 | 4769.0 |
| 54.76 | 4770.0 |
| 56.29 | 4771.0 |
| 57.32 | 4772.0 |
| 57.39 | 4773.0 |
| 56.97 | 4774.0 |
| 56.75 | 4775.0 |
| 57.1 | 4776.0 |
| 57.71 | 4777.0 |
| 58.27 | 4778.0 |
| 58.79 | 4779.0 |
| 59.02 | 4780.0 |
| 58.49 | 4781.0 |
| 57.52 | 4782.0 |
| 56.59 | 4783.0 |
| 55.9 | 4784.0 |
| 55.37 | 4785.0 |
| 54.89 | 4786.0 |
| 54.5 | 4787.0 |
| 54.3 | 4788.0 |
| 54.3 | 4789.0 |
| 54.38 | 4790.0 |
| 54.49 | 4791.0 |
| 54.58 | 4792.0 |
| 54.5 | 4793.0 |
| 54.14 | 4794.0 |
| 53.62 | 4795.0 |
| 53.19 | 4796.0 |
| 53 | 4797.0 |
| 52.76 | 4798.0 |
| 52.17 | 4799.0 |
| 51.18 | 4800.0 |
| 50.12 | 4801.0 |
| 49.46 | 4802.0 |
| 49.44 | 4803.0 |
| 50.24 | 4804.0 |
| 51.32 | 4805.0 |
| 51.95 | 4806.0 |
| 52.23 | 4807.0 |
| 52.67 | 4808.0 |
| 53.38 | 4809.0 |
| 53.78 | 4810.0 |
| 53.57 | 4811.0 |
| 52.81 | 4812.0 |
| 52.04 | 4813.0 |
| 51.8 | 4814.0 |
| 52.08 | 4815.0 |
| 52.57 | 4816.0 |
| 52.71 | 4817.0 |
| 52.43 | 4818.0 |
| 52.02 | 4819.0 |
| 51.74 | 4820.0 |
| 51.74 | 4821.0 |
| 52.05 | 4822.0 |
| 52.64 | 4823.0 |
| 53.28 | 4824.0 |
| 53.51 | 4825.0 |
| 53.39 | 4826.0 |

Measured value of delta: 0.0358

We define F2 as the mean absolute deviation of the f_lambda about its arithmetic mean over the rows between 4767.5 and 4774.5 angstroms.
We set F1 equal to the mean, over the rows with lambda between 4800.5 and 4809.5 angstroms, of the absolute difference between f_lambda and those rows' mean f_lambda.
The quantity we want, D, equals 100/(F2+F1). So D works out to 34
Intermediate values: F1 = 1.2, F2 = 1.7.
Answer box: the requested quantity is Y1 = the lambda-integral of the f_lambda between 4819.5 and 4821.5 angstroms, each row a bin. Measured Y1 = 103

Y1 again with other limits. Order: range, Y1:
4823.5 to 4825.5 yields 107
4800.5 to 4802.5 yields 100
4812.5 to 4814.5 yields 104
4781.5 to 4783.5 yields 114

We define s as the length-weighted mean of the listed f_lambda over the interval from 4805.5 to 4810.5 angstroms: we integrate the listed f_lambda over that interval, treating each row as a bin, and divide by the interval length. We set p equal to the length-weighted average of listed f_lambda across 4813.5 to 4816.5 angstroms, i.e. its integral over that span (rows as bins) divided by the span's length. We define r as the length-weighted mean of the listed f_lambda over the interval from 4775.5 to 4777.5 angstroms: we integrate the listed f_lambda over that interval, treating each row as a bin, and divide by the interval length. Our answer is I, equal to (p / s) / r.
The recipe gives 0.0172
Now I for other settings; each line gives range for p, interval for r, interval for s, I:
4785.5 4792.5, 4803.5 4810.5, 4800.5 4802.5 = 0.0210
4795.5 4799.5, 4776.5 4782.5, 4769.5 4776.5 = 0.0160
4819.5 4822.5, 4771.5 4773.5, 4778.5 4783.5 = 0.0156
